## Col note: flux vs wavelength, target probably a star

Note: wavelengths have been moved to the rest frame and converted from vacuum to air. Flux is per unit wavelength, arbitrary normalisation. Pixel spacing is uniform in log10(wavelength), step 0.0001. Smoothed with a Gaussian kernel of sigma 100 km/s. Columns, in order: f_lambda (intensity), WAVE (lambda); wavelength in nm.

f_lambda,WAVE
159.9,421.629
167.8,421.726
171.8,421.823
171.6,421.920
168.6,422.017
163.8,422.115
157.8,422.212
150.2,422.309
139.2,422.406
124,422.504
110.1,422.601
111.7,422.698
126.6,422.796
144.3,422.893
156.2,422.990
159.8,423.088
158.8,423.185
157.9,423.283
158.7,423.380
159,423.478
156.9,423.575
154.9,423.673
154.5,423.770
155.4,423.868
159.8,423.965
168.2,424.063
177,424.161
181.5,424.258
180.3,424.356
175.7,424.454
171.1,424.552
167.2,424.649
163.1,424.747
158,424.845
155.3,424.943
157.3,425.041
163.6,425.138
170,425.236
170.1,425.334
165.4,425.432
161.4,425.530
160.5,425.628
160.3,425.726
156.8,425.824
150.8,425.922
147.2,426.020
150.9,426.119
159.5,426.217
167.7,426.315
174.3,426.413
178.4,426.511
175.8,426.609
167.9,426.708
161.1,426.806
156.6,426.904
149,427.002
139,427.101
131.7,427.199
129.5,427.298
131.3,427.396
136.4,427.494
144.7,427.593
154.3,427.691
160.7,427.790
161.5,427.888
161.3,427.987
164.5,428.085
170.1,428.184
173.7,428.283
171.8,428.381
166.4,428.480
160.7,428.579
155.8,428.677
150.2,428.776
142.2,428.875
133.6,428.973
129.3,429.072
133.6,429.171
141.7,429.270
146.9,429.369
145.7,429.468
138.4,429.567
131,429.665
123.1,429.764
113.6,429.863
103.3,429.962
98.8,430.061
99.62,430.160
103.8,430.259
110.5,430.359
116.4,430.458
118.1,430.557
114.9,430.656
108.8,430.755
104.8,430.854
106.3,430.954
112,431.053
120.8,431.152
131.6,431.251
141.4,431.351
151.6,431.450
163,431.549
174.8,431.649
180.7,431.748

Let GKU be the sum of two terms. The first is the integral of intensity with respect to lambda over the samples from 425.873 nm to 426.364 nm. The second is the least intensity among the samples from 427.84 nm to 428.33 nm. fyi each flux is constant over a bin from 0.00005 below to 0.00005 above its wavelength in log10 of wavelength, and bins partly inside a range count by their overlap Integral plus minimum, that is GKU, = 237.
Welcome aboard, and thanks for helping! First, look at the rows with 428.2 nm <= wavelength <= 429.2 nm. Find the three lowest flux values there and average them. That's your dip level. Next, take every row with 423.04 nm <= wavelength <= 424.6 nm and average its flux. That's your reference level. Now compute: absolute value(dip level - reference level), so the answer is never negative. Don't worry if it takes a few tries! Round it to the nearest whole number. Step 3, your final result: 32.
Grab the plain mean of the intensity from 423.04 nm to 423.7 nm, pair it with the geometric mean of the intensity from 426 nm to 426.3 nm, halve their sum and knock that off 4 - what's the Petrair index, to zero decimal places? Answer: -151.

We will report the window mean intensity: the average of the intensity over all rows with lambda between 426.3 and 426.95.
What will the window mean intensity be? 169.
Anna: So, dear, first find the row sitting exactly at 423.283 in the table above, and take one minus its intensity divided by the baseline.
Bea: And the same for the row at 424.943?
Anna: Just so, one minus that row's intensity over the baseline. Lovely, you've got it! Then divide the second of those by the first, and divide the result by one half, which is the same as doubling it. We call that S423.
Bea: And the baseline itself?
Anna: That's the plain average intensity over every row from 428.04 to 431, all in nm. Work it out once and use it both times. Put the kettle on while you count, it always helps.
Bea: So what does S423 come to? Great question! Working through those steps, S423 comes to 1.8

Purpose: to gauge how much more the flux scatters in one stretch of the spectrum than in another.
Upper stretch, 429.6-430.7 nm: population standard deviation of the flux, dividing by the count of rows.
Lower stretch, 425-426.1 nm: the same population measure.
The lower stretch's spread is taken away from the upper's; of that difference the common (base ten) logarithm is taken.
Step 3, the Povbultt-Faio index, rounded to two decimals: 0.45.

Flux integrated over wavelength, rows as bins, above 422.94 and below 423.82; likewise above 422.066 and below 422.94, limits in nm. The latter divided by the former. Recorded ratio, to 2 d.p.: 0.86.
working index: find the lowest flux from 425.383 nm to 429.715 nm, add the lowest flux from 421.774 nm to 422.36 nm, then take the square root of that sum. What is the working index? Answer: 16.7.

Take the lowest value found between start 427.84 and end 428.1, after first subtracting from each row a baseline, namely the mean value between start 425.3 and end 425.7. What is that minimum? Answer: -3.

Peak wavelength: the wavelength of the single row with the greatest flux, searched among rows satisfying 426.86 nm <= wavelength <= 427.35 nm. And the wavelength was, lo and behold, 426.904 nm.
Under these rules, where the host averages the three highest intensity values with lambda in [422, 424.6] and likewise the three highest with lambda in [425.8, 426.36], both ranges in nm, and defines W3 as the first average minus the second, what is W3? 18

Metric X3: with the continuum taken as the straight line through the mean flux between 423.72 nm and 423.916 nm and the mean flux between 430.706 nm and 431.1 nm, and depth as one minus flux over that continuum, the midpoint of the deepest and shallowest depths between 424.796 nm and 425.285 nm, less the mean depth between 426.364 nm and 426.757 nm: 0.2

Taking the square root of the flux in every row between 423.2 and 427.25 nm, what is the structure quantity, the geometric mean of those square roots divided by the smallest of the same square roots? 1.11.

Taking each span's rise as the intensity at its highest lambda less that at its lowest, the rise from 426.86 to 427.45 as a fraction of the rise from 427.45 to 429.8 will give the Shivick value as 1.9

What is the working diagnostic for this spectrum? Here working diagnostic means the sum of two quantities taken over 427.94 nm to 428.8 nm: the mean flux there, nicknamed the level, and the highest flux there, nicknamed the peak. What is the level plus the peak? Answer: 338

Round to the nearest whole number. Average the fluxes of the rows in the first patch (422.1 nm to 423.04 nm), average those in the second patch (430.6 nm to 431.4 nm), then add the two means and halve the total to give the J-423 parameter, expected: 128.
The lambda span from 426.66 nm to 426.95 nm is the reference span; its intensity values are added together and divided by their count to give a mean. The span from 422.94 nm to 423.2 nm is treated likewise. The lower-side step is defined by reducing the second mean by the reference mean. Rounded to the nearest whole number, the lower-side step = -4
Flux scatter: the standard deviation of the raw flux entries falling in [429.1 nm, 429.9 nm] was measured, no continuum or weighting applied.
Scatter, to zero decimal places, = 11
